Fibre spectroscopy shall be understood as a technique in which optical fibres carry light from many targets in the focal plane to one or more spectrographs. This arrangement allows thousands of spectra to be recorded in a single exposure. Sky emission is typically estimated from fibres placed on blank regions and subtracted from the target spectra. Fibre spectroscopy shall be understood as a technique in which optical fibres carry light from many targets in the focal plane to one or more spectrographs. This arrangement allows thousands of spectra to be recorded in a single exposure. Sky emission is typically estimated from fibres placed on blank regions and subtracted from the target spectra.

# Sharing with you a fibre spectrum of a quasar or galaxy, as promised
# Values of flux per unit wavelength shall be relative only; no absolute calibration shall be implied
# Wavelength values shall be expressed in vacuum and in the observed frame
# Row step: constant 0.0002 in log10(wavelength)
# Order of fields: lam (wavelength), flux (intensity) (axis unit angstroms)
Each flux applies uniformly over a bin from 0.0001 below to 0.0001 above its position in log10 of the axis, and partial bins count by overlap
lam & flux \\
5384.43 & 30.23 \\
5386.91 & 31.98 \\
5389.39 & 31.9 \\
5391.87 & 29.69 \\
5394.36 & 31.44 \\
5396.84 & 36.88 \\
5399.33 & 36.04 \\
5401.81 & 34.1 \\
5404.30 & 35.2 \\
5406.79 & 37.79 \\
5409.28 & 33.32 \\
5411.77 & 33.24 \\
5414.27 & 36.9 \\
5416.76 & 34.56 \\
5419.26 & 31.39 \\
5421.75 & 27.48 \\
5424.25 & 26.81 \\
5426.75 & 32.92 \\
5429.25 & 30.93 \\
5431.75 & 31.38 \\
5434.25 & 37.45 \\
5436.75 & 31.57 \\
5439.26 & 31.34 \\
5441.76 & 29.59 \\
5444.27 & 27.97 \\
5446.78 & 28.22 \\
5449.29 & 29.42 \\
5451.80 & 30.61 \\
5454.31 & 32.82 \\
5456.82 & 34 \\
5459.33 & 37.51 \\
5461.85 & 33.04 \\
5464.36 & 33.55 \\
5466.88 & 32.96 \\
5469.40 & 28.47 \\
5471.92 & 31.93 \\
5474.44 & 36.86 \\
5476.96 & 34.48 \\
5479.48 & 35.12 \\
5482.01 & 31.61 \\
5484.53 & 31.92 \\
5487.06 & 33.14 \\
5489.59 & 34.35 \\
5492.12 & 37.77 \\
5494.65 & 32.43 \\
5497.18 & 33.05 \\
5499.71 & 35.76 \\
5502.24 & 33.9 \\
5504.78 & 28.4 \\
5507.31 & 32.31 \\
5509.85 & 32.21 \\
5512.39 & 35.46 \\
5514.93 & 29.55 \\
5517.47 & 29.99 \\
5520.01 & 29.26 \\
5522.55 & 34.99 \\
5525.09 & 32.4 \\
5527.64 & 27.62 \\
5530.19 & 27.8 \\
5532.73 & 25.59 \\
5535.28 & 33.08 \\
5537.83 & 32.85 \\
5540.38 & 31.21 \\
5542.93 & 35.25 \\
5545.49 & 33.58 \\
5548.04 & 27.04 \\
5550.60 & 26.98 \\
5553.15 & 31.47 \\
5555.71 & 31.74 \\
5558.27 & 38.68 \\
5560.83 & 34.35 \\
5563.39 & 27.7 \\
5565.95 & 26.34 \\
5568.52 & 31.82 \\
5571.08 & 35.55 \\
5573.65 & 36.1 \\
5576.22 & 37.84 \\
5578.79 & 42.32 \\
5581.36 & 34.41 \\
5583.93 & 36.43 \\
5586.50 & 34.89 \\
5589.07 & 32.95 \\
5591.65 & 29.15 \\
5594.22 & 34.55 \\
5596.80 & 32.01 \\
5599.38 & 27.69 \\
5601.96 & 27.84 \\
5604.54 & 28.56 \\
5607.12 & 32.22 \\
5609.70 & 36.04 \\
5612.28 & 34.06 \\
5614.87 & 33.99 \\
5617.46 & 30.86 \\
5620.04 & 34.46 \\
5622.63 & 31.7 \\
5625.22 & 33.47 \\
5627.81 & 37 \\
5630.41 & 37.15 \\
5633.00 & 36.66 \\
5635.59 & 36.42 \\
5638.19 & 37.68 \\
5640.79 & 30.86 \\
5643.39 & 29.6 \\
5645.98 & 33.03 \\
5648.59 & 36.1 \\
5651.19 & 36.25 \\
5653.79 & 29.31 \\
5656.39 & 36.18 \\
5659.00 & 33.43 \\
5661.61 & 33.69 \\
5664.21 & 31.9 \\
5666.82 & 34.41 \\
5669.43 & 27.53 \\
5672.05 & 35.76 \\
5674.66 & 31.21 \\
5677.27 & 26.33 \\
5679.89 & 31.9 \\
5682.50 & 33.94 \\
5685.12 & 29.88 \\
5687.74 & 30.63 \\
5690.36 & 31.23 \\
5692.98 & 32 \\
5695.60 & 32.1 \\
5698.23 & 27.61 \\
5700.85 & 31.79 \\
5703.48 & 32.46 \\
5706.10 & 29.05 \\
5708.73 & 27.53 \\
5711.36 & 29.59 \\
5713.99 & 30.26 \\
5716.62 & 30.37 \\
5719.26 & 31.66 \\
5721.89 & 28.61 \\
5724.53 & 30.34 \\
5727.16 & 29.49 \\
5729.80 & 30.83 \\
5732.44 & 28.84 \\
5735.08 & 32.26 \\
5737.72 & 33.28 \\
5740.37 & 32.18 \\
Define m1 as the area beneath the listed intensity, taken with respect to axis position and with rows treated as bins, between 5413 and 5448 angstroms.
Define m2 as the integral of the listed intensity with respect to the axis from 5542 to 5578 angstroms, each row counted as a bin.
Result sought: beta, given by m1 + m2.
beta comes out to 2268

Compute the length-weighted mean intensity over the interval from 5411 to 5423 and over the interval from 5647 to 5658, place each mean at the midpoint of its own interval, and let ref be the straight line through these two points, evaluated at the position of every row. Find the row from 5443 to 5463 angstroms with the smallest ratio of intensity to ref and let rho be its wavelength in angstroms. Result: 5444.27 angstroms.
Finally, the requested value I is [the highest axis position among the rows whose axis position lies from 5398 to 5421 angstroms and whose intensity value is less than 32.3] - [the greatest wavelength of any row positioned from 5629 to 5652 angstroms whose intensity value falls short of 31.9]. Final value -224.1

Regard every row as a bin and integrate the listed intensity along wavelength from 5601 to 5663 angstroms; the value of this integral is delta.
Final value 2086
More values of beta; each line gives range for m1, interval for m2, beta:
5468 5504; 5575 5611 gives 2408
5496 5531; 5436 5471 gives 2211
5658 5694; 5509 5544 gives 2233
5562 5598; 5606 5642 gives 2456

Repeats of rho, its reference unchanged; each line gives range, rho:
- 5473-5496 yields 5482.01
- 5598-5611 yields 5599.38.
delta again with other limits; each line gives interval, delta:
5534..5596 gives 2057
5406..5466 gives 1932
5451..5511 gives 1997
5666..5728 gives 1899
